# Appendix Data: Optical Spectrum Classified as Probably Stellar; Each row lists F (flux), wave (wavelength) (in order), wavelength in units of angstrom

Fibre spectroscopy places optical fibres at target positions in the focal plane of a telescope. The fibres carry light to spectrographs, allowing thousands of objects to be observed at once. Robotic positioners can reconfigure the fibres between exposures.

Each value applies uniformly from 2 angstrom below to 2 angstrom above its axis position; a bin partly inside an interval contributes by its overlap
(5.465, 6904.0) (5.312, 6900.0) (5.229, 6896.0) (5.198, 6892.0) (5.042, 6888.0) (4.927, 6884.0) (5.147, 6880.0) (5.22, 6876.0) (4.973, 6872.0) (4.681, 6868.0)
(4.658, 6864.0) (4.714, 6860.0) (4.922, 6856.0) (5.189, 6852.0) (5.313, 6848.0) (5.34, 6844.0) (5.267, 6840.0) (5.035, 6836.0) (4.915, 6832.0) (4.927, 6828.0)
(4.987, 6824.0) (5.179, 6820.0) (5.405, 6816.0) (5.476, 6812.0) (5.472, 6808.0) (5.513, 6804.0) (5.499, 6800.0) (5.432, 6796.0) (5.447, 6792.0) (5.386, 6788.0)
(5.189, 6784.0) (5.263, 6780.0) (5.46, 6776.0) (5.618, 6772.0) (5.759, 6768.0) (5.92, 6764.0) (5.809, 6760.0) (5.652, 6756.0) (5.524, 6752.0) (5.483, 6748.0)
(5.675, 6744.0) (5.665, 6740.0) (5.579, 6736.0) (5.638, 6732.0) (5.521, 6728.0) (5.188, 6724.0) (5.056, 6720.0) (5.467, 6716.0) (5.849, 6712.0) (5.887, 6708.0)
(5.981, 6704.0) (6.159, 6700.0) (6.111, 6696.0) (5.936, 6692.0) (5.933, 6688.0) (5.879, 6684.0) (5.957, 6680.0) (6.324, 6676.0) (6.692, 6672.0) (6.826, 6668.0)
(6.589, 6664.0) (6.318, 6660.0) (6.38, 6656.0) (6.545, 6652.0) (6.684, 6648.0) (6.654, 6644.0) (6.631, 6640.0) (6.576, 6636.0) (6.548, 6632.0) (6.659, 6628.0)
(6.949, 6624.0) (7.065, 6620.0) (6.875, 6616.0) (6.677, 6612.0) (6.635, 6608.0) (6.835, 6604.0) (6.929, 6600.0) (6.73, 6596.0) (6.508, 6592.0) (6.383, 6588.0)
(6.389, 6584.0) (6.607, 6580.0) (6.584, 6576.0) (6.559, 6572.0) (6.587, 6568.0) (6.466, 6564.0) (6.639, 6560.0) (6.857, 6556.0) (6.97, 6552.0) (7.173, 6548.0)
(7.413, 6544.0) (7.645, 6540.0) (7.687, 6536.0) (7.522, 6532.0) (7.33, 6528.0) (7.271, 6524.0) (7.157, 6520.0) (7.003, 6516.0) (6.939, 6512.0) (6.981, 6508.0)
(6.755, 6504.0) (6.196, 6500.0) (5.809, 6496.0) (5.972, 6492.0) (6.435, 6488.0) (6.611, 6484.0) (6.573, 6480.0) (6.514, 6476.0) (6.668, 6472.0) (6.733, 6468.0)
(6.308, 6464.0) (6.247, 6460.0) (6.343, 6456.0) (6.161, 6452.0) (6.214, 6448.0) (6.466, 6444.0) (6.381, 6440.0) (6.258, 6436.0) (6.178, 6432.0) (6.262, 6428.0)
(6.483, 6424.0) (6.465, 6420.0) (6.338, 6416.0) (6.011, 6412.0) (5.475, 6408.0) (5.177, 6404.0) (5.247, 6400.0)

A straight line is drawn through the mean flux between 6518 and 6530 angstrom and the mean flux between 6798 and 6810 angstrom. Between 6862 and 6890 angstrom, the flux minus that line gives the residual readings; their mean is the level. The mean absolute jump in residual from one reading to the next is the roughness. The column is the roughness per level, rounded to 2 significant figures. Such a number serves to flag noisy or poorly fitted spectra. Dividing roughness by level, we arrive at -1.8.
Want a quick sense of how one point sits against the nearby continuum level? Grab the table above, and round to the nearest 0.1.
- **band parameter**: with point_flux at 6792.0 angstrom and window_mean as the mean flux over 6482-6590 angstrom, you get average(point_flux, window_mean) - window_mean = -0.7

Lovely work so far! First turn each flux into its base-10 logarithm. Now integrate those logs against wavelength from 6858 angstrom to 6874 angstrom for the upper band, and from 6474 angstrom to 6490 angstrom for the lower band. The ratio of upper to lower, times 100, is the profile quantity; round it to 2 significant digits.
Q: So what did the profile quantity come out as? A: 83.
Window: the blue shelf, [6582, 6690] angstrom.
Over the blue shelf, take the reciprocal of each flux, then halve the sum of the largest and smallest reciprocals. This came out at 0.156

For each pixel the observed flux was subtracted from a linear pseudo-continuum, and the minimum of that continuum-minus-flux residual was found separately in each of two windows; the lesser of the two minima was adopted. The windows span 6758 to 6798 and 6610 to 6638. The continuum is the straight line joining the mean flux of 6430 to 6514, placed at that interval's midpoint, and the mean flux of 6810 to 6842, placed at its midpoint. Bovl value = -1.18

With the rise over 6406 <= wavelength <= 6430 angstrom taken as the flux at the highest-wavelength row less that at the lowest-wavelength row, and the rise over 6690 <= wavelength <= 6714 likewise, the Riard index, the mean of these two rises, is 0.35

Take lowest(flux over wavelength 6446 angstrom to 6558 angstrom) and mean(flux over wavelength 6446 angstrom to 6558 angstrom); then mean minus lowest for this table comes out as 1.0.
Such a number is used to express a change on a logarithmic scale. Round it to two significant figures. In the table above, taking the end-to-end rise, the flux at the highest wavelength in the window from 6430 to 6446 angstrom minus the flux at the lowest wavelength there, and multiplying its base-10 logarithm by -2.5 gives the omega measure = 1.4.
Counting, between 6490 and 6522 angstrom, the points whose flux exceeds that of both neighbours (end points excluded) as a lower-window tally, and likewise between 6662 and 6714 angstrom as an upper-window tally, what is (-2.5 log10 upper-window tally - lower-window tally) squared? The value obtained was 3.1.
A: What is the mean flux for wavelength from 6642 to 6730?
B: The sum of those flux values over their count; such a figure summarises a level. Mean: 6.1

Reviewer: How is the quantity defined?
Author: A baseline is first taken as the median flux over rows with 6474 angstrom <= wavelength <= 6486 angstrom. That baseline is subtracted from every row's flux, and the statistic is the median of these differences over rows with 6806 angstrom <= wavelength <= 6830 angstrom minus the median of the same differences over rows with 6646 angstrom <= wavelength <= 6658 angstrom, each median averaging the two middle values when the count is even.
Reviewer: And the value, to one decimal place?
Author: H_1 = -1.3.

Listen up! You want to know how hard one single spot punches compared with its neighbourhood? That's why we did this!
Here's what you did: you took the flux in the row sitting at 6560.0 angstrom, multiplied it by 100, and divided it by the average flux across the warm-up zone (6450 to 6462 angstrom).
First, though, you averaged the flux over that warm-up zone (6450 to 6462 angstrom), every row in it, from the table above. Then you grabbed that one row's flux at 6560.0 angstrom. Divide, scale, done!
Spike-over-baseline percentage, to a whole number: 106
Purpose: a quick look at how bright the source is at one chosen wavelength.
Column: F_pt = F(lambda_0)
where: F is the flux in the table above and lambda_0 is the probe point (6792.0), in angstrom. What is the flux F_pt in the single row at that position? 5.447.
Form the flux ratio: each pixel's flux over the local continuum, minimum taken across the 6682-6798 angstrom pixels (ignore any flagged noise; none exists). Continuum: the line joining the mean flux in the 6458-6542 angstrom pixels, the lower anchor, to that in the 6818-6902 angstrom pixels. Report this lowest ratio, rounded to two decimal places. 0.88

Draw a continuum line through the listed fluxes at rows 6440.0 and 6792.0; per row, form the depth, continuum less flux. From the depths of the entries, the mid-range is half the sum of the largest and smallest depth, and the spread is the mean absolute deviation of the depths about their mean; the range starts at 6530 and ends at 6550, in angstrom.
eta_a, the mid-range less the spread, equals -1.5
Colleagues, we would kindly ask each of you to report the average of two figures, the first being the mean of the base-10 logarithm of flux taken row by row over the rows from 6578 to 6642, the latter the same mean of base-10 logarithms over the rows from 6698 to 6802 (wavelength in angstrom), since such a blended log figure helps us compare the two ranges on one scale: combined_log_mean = 0.786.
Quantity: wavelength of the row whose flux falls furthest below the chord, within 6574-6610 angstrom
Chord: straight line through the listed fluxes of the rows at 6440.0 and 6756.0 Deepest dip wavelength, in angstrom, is 6584.0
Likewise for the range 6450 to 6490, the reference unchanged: 6452.0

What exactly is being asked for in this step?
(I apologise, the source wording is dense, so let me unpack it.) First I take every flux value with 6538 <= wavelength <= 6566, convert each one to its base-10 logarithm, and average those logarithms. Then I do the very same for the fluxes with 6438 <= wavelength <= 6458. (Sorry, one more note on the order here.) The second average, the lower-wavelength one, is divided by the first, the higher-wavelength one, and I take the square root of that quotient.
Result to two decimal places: 0.97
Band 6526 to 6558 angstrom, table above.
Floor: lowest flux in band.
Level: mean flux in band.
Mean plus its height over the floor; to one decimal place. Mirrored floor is 7.8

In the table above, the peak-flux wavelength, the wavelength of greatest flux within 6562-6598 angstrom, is 6596.0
